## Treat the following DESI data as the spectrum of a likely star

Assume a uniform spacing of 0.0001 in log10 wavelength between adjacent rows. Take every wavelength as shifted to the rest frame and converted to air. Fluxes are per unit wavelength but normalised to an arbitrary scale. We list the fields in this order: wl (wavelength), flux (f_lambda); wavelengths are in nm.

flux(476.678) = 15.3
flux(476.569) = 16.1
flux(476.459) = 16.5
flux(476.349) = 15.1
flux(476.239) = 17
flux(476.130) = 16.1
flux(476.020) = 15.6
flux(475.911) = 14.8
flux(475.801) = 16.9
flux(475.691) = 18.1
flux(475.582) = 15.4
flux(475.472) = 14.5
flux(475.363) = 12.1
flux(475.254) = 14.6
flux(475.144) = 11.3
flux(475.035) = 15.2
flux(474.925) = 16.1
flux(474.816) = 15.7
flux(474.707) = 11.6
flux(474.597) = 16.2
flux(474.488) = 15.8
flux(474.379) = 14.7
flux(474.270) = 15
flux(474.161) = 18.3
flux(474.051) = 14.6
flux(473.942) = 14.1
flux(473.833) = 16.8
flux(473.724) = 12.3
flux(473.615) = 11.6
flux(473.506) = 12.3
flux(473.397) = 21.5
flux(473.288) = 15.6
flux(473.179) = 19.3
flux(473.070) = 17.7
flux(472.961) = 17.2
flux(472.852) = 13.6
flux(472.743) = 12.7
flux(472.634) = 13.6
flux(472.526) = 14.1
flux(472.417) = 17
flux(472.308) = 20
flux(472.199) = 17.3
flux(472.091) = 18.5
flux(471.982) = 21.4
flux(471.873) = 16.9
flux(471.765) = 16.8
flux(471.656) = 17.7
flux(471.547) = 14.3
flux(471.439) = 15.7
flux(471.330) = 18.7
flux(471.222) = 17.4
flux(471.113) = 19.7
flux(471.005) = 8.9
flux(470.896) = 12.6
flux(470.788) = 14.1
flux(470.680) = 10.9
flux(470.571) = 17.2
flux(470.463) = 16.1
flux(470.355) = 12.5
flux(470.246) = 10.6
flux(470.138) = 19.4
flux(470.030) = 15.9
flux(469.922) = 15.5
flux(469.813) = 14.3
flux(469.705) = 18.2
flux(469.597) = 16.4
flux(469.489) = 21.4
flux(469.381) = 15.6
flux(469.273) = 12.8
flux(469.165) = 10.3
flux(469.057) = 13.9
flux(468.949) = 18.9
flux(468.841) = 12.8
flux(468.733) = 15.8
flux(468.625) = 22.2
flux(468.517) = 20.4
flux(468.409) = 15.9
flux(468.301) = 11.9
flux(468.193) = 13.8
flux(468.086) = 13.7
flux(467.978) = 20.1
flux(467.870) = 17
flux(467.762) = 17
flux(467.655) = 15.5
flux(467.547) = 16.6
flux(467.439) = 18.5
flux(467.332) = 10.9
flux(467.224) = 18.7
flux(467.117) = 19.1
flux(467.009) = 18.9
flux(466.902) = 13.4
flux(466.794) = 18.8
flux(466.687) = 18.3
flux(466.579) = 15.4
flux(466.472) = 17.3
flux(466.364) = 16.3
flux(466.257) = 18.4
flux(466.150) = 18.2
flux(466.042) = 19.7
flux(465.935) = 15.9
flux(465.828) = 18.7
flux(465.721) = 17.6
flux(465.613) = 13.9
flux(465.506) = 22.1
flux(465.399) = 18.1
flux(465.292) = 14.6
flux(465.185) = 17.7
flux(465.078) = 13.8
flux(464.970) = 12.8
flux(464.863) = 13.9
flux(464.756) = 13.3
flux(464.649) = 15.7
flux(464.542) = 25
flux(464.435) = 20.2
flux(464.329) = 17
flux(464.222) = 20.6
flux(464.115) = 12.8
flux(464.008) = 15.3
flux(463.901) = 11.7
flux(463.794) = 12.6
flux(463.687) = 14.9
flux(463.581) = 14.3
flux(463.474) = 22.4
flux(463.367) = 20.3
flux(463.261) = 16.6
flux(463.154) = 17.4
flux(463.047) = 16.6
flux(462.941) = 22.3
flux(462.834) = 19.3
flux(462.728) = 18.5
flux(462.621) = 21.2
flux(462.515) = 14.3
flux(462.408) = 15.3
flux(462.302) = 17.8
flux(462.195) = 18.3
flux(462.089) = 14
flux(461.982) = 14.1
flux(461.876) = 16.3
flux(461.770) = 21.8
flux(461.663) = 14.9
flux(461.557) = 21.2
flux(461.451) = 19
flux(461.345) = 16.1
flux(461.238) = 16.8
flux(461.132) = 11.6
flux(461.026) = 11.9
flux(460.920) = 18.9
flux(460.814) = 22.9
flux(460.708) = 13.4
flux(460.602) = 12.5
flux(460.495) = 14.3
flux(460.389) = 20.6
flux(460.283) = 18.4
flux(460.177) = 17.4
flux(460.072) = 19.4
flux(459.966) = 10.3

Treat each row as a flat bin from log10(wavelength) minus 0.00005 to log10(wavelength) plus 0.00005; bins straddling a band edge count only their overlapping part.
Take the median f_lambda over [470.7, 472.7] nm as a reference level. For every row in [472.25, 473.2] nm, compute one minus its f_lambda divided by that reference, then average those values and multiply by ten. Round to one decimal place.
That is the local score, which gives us 0.5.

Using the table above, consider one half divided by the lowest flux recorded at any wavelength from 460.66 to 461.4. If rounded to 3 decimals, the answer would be 0.043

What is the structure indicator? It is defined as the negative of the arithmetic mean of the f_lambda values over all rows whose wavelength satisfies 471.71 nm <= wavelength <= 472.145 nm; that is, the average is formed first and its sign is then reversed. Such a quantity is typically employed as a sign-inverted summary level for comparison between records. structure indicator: -18.4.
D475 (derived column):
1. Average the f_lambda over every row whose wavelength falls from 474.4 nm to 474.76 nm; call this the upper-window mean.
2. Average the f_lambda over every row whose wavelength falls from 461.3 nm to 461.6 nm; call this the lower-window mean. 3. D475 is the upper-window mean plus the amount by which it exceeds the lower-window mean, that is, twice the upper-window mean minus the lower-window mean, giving 10.3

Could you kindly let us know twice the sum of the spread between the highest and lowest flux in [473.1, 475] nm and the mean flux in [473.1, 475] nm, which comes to 51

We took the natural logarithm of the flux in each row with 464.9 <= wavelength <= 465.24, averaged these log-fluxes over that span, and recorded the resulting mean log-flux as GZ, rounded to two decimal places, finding 2.68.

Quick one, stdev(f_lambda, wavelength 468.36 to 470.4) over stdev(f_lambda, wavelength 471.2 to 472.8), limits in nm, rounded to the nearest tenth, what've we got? 1.4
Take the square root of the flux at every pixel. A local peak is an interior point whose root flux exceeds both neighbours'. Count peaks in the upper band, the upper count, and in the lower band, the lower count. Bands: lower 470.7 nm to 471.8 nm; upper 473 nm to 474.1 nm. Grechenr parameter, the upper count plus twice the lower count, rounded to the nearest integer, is 9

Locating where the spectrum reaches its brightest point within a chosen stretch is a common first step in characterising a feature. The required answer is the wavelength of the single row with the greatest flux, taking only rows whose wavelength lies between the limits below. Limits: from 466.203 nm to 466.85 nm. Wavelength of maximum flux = 466.794 nm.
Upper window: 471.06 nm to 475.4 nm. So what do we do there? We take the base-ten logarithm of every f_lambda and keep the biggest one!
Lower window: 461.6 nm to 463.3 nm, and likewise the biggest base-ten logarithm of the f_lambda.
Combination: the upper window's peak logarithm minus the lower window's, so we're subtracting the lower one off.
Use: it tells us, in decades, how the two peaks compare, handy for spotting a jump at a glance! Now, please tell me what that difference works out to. -0.02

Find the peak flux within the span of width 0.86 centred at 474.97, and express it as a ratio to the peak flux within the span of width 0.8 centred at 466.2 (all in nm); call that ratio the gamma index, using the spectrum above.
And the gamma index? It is 0.82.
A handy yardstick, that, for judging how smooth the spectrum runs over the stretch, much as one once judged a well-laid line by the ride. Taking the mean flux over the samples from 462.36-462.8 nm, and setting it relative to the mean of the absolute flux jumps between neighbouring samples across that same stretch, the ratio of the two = 4.9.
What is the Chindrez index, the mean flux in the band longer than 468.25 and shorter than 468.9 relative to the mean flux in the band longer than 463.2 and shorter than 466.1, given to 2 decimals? 0.99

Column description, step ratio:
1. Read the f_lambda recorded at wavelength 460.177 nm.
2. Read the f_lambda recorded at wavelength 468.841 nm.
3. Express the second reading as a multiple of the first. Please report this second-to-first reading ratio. 0.74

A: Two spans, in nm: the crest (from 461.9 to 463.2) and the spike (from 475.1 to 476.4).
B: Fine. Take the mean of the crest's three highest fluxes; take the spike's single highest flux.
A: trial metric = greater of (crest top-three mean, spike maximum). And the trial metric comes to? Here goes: 20.9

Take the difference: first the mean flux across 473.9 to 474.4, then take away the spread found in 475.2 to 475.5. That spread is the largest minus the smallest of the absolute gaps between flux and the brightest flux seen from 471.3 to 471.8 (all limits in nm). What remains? 13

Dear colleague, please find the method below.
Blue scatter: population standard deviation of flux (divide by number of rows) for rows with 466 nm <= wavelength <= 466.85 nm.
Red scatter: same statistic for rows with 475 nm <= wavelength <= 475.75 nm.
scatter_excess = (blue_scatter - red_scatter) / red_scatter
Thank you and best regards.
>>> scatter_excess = -0.4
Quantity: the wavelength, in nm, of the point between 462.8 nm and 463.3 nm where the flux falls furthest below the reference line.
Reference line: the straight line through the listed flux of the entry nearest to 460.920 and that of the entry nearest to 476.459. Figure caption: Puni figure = 463.047 nm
